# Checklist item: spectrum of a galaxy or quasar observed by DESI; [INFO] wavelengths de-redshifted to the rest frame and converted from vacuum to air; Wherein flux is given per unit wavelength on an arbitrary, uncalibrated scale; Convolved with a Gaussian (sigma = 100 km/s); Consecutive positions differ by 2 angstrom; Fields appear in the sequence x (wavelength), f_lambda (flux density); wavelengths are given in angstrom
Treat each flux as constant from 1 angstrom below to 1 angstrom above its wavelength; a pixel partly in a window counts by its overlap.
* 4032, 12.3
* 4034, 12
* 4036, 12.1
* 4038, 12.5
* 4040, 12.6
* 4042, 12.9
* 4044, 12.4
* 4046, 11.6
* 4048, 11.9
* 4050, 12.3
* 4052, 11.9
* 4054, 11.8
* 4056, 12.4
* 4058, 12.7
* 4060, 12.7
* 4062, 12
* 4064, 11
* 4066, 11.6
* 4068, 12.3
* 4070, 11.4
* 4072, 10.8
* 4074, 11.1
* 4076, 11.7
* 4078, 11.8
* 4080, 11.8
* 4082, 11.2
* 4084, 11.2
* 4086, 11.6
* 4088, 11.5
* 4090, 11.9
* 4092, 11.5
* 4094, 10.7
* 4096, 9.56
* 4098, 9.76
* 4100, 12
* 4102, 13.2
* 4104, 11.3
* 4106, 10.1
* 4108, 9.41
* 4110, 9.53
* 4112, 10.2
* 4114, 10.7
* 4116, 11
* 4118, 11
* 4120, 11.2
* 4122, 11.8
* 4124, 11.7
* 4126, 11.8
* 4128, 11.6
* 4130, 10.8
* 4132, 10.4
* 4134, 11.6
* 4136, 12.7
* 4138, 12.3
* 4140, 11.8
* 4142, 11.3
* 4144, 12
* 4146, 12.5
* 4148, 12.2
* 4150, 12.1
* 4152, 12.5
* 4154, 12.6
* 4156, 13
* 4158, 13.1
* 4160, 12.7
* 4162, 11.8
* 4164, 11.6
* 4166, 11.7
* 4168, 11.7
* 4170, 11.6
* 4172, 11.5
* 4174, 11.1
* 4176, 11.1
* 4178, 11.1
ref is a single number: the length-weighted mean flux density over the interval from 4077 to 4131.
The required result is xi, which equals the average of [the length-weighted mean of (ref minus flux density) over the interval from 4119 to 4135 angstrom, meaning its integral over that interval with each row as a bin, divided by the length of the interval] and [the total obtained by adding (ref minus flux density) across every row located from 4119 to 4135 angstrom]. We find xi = -1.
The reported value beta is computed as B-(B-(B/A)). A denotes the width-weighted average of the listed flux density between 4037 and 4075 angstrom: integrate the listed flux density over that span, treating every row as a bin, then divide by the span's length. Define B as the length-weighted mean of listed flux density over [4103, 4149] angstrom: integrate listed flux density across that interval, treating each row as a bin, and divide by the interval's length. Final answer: 0.94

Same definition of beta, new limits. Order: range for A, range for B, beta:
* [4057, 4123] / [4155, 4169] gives 1.09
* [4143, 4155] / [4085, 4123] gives 0.89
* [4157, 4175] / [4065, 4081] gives 0.97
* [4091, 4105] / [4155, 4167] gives 1.11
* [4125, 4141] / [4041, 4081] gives 1.02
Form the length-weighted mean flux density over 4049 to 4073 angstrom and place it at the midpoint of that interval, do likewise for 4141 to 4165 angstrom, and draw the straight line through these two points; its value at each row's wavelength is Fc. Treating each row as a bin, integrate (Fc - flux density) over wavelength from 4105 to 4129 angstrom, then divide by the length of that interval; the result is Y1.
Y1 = 1.3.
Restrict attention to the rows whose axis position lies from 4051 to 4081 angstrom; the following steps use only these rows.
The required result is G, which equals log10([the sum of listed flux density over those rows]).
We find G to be 2.2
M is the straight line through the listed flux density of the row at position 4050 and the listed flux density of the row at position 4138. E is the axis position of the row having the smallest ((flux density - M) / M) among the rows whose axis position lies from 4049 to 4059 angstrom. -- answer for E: 4054 angstrom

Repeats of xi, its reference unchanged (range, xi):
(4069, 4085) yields -1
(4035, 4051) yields -5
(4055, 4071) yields -4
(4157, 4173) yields -4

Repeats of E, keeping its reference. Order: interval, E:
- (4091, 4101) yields 4096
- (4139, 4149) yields 4142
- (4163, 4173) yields 4172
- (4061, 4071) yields 4064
